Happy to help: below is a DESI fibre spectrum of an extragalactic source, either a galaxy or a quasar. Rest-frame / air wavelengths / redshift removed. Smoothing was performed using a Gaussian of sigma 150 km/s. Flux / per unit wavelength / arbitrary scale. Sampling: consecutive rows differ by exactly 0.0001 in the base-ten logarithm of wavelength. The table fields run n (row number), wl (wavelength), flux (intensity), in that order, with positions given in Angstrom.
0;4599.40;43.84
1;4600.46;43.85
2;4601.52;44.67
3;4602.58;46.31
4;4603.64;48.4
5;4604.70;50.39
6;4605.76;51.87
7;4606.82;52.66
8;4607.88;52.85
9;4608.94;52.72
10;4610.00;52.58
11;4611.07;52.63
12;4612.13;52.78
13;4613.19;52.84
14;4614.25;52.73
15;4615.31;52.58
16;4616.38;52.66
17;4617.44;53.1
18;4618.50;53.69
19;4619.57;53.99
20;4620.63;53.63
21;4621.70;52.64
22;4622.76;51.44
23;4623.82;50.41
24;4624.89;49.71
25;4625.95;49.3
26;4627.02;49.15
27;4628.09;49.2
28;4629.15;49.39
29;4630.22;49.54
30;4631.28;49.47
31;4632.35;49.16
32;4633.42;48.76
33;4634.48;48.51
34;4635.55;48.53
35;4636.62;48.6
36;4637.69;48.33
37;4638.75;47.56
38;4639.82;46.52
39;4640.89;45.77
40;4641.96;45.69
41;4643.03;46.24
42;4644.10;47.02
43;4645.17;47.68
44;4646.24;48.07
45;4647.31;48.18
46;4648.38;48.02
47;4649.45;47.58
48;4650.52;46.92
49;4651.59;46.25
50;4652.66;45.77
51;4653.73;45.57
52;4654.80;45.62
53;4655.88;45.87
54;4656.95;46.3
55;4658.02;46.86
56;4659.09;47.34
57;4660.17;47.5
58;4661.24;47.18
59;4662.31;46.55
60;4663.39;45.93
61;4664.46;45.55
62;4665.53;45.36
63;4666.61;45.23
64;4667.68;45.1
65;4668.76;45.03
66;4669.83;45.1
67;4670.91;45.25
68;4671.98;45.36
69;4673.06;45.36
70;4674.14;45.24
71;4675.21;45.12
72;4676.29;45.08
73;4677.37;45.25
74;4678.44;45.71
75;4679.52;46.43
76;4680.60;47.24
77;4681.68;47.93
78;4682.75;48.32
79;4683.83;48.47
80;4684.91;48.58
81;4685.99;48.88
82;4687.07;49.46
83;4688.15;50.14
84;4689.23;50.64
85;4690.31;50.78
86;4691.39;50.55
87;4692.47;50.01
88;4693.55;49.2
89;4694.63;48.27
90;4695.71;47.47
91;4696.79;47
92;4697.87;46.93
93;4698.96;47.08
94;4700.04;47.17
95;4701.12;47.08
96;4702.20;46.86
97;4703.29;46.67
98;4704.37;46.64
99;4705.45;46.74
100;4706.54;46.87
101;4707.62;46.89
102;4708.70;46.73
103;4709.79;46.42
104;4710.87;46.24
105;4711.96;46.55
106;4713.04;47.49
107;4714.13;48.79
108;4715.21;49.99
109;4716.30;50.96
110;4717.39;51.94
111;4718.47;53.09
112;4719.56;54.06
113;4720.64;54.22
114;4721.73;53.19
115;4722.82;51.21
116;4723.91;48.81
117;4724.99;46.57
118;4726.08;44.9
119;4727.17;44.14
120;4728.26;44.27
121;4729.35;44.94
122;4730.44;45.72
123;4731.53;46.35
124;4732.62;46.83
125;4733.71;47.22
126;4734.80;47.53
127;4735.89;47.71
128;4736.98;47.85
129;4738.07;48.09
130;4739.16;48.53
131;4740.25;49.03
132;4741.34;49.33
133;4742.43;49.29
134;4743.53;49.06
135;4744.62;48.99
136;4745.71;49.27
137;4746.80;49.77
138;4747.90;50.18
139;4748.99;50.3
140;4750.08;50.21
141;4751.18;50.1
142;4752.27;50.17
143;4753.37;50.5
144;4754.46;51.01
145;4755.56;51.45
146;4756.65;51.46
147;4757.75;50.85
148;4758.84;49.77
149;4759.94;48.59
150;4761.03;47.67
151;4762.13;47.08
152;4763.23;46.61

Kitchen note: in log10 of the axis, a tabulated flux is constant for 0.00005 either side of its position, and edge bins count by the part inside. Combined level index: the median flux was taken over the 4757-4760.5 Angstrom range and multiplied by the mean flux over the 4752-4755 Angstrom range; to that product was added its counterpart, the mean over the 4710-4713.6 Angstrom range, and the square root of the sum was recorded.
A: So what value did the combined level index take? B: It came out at 50.6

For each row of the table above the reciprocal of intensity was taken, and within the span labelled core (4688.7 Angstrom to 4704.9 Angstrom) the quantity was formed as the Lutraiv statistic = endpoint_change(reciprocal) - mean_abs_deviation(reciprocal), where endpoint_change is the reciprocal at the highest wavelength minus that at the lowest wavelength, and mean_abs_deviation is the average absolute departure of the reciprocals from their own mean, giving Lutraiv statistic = 0.0011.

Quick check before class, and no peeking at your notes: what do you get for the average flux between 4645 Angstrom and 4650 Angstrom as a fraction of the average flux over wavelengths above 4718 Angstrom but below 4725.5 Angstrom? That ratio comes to 0.93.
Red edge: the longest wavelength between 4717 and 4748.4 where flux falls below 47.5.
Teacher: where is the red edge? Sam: 4733.71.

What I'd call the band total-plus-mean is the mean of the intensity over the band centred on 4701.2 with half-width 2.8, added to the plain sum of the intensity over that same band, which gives 282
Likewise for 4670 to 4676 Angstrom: 272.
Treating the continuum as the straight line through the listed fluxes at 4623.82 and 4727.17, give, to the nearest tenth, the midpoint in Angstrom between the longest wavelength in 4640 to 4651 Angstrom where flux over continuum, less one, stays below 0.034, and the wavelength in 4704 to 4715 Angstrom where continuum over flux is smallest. 4682.3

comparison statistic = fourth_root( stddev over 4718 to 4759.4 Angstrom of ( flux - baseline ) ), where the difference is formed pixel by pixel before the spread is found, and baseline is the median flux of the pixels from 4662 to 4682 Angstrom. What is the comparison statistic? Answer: 1.26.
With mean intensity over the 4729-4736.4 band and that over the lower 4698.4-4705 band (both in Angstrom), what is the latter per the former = 1.006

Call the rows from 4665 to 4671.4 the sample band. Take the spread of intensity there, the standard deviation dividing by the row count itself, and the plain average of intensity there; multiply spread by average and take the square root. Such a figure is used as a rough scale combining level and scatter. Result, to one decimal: 2.2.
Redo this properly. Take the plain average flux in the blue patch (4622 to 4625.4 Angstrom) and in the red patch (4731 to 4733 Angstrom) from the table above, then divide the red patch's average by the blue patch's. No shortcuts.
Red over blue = 0.92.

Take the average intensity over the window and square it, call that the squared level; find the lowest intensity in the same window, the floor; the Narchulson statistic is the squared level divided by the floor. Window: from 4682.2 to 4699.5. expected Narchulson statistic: 50.9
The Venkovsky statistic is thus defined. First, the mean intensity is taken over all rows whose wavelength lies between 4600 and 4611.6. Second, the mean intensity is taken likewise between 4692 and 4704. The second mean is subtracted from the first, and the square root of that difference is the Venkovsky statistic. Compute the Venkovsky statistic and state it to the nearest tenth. 1.5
